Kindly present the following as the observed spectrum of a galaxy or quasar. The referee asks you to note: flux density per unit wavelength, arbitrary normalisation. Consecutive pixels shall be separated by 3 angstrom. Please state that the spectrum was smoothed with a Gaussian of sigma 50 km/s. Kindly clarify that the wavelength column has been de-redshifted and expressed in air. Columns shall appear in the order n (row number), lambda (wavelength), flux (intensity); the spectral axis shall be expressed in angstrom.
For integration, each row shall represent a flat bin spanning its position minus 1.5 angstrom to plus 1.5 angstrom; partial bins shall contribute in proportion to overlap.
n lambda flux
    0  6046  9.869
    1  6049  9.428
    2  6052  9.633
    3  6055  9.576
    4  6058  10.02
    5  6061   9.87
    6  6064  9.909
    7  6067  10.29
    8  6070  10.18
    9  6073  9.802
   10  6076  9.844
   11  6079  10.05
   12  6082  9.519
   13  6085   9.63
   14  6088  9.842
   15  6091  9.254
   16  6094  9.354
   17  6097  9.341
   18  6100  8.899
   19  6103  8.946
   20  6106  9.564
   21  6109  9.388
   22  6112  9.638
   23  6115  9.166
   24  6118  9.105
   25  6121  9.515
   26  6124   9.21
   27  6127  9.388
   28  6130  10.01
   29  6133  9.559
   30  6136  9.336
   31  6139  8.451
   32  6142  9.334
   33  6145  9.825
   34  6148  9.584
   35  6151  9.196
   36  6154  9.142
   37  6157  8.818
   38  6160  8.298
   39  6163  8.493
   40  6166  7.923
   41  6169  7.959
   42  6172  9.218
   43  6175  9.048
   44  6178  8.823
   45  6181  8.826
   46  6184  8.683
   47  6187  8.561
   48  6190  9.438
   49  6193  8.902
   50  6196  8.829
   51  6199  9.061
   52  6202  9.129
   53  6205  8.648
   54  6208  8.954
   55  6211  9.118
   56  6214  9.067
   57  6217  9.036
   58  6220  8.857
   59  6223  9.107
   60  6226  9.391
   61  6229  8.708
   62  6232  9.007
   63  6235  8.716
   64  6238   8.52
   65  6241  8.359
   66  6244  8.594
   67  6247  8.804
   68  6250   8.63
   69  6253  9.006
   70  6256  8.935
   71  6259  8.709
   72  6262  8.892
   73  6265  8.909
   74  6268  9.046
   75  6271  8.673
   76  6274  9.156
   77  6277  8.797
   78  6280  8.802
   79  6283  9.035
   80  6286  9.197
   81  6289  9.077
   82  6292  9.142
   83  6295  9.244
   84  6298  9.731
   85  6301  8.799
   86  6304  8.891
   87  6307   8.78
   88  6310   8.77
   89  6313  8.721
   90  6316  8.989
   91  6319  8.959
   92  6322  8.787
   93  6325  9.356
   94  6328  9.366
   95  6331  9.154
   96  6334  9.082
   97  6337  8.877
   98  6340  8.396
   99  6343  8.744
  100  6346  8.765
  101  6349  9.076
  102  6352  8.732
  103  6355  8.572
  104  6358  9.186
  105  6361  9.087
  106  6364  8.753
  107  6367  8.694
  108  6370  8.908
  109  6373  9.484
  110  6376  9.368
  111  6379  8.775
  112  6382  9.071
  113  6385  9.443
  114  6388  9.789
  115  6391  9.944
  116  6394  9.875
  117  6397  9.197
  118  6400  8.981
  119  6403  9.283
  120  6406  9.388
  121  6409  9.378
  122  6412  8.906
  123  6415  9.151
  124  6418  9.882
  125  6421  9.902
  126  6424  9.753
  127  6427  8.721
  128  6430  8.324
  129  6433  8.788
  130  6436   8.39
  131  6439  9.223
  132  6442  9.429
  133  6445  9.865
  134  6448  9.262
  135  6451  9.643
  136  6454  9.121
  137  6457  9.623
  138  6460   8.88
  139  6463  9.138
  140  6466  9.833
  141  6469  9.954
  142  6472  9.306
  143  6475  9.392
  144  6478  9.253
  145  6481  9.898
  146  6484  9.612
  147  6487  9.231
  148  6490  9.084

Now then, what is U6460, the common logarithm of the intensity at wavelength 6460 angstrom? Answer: 0.948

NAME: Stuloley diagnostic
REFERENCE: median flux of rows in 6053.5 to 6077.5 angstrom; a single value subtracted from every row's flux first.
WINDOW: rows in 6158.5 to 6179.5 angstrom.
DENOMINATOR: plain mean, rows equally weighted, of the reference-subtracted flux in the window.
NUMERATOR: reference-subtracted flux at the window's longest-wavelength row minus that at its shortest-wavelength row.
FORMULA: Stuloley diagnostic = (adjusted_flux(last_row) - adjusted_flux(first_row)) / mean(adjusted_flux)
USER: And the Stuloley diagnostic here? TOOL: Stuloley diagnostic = -0.39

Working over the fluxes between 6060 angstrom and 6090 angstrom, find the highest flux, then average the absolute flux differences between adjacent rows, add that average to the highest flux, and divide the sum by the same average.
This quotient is 47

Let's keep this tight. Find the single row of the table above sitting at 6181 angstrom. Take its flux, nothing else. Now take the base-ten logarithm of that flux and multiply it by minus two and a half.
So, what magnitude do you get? -2.36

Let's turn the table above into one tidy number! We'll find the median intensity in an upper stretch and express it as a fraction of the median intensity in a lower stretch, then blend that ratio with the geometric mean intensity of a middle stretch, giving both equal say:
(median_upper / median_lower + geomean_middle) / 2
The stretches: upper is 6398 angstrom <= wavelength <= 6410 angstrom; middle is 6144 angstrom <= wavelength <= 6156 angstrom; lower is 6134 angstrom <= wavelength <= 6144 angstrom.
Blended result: 5.22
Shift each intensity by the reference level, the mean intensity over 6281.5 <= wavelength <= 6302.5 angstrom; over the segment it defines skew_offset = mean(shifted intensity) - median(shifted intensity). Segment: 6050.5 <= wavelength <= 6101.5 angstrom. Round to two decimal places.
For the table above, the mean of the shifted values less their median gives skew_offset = -0.10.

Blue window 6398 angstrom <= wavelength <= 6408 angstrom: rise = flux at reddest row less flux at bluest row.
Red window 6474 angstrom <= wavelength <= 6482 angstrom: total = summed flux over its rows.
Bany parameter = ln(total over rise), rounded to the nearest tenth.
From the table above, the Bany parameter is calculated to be 4.3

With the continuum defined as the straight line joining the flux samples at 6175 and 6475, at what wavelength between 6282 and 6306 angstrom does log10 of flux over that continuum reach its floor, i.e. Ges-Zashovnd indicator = 6301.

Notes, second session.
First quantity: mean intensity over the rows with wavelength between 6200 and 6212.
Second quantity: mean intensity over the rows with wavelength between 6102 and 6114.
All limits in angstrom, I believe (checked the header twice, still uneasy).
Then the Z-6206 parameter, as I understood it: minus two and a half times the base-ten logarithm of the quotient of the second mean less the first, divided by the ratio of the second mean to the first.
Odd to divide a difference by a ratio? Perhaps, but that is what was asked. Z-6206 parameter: 1.0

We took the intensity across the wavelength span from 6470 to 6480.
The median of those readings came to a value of 9.3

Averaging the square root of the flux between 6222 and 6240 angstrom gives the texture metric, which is 2.98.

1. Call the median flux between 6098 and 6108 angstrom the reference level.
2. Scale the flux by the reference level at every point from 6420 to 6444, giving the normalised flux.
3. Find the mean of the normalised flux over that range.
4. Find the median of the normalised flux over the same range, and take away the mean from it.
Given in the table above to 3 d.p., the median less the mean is -0.007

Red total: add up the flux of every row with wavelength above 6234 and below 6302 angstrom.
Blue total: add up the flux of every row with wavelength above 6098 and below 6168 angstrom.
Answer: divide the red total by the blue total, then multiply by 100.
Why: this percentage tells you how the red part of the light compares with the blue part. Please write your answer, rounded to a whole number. 97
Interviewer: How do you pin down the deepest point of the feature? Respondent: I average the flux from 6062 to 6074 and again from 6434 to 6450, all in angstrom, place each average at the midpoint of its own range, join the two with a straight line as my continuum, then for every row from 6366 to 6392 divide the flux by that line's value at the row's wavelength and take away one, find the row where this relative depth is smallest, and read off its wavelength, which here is 6367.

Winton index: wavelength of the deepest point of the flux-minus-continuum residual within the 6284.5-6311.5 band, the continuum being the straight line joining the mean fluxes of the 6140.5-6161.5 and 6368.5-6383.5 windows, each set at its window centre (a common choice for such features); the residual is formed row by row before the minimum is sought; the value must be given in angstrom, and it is 6310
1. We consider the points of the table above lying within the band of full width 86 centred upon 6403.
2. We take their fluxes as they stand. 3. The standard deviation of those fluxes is 0.46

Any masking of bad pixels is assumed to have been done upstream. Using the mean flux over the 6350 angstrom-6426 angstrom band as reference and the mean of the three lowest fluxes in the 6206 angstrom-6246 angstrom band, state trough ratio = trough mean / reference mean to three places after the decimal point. 0.917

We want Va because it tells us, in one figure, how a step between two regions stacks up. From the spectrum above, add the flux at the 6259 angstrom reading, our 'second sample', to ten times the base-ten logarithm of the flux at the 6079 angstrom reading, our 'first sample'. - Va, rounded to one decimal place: 18.7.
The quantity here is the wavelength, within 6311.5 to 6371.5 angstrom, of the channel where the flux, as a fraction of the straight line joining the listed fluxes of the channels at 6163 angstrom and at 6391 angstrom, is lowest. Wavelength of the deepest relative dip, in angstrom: 6340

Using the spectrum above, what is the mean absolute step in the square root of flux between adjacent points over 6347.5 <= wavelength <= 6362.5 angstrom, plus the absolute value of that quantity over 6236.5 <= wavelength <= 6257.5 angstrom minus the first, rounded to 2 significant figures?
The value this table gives 0.067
